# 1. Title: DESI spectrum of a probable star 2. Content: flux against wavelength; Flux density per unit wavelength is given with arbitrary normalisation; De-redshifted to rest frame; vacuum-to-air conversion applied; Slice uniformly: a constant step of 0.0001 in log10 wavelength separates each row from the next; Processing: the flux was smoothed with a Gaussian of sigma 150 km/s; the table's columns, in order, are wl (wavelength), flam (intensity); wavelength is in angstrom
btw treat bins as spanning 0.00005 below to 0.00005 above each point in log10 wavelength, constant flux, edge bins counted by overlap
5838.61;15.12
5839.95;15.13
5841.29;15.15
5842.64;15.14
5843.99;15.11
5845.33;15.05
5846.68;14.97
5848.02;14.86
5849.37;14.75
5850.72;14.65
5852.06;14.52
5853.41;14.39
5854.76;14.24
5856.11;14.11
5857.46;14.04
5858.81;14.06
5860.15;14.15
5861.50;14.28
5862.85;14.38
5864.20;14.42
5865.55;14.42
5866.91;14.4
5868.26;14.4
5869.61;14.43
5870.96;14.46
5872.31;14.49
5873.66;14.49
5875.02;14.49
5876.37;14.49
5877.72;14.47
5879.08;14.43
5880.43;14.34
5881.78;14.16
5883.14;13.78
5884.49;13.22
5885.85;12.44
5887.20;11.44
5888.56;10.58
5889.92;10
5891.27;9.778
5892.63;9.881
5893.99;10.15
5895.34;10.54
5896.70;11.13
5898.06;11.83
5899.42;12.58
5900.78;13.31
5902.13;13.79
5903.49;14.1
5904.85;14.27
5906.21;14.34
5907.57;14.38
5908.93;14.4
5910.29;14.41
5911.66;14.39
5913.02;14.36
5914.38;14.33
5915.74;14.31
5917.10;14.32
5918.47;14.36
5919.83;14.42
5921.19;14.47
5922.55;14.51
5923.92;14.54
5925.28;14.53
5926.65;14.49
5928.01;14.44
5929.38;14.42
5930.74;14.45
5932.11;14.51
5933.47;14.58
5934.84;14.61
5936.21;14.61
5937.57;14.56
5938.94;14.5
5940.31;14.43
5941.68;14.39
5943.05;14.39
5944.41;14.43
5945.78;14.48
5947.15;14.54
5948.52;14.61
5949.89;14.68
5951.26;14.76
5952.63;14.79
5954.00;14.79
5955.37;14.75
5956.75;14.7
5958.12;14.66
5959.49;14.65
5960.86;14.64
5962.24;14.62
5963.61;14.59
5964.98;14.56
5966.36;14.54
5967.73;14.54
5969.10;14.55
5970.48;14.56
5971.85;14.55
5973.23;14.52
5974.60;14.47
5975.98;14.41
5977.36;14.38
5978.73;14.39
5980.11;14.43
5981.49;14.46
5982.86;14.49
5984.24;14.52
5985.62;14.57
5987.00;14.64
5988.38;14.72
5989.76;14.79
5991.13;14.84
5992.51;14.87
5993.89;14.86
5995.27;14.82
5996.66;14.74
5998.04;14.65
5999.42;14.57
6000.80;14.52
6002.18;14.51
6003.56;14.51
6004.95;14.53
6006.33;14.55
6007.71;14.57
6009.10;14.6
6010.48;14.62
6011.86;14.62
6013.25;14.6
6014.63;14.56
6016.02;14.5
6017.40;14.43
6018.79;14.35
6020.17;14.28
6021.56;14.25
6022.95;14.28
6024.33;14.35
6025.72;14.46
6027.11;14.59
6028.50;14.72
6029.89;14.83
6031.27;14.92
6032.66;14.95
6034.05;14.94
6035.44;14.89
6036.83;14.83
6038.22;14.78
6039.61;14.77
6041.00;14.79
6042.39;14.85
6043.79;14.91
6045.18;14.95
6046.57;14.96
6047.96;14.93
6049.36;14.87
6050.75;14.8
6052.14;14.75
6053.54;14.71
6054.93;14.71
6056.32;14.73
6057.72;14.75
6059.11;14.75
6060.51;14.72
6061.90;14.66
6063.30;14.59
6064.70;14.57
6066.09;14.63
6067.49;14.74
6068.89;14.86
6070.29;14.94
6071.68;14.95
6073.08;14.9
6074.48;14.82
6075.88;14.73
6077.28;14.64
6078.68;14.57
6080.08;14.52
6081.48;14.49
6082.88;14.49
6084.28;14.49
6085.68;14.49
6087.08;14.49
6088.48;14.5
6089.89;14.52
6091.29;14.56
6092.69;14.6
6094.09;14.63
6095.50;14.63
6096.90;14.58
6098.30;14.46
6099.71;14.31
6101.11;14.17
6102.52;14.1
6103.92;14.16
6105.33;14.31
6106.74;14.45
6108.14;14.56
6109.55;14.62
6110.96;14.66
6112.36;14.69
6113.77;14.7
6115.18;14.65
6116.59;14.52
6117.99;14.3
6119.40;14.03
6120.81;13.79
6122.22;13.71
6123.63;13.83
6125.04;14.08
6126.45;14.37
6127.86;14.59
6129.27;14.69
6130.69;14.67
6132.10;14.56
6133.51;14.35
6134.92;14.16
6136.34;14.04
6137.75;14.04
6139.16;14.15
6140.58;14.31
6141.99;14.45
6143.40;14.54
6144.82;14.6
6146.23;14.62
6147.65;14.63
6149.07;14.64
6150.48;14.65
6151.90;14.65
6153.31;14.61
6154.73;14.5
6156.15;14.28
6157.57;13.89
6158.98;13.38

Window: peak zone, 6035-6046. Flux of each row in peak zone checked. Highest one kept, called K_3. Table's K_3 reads 14.95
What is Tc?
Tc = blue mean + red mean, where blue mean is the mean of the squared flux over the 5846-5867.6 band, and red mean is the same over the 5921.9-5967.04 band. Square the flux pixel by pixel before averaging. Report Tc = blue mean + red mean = 420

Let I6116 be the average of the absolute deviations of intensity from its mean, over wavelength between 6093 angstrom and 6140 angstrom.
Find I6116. 0.25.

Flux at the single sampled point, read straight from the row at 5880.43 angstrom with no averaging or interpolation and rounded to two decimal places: 14.34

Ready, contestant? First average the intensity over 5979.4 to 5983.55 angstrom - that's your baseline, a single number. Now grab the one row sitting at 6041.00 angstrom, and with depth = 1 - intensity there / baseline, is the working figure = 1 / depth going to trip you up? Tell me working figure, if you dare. -44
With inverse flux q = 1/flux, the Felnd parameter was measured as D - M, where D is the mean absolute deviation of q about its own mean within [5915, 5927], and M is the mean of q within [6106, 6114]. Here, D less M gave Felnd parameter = -0.0681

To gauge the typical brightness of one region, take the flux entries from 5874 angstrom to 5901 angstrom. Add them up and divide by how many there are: 12.4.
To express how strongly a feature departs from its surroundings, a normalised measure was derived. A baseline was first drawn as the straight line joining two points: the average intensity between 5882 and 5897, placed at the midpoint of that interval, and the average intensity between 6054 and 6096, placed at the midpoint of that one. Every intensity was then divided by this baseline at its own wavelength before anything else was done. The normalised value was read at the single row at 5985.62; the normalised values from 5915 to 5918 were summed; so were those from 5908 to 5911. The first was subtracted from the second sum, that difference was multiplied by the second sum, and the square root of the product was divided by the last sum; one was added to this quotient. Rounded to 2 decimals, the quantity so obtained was 1.72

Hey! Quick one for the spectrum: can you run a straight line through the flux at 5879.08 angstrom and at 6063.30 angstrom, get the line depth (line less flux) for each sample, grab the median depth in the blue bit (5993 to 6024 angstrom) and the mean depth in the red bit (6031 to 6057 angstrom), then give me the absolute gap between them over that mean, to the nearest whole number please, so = -1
